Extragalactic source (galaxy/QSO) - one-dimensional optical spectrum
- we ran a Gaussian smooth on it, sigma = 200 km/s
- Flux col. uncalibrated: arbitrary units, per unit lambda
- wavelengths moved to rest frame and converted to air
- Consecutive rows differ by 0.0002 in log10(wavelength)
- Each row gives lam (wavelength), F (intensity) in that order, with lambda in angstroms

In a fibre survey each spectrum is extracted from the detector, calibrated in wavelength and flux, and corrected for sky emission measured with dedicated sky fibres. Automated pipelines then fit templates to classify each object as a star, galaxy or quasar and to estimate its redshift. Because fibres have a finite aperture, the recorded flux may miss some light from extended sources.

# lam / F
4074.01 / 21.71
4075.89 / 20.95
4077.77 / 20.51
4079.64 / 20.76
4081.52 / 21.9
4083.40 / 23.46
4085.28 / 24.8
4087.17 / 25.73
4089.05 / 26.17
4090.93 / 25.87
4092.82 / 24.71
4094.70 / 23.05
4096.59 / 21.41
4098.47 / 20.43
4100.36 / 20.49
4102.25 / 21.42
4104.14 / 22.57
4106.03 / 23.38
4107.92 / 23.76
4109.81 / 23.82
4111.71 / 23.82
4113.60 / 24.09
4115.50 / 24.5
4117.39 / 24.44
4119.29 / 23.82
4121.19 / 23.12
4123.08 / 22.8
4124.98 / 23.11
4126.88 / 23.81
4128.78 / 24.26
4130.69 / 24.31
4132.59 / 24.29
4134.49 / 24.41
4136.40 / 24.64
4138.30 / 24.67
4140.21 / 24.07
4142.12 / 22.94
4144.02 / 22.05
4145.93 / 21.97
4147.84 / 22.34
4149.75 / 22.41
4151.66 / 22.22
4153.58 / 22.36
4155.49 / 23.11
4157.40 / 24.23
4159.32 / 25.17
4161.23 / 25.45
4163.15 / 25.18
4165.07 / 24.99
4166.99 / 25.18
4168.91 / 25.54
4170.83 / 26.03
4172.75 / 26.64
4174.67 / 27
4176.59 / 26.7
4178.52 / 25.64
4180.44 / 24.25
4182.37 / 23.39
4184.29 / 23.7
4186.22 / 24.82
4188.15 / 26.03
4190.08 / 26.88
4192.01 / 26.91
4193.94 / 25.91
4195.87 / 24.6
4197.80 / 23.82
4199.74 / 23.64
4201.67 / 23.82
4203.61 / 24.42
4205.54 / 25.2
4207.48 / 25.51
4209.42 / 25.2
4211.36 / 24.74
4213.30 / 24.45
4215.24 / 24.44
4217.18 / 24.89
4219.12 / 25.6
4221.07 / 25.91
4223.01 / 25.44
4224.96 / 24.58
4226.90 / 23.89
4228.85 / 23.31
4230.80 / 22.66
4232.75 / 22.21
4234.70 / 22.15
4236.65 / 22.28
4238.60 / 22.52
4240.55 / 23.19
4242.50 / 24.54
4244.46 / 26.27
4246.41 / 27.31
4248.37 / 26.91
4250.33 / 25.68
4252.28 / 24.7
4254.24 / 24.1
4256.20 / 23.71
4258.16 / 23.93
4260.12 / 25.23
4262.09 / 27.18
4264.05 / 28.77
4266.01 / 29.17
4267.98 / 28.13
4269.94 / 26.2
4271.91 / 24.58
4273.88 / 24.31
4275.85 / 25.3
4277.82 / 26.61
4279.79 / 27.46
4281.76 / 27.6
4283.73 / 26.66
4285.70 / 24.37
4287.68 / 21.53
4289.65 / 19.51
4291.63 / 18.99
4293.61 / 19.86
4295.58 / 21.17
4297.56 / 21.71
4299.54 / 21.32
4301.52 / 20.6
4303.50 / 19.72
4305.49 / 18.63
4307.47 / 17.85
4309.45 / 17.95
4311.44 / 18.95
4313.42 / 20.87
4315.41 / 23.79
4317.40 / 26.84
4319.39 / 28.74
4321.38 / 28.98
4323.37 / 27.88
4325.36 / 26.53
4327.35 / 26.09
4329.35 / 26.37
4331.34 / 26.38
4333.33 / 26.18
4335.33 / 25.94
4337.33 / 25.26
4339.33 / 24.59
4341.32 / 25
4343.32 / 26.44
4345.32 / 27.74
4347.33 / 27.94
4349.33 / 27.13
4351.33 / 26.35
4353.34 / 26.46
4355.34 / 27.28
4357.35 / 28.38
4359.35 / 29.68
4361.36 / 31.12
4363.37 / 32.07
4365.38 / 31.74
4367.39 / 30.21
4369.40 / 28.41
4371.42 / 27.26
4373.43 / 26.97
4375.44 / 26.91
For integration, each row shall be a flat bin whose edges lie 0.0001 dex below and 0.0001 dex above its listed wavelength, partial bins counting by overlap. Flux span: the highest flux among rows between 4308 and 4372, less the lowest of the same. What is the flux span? 14.1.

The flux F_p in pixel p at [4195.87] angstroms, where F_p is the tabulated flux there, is 24.6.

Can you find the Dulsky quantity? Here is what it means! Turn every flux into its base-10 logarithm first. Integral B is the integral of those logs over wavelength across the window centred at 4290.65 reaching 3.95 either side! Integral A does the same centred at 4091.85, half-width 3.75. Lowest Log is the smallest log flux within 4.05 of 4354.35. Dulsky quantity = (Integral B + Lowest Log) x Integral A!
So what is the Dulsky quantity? 123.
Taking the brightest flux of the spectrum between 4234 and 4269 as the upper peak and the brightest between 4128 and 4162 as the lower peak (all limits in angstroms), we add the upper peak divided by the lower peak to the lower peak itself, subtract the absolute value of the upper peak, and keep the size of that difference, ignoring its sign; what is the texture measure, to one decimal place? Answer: 2.6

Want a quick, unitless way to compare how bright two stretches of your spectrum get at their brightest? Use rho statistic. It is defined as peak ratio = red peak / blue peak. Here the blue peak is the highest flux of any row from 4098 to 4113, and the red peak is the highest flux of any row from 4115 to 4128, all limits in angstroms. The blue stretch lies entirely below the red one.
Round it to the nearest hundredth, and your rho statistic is 1.03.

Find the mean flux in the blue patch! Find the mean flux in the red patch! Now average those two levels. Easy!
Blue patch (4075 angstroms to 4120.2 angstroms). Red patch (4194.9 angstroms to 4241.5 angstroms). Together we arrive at 23.63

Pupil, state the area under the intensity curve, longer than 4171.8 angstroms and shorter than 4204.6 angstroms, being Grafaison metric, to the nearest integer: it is 826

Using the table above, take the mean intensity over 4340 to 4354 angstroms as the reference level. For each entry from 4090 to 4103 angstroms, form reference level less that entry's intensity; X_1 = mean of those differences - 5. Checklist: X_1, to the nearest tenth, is -0.8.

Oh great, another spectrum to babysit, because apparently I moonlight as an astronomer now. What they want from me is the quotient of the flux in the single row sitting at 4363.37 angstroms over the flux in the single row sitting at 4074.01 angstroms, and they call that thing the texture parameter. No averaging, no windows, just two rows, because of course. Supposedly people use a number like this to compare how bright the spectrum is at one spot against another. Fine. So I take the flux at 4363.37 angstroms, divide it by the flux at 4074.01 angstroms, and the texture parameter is 1.5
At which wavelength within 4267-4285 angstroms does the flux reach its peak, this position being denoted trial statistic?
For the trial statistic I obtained 4267.98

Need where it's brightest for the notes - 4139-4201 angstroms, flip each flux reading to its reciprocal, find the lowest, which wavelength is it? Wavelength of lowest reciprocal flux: 4174.67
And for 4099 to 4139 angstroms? 4138.30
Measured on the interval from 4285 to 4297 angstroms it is 4285.70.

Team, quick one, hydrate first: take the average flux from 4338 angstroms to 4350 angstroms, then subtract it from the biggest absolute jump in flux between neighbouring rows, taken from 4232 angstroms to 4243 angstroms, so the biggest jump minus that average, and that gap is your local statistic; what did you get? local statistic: -25.1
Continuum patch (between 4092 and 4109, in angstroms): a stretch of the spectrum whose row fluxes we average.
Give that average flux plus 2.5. 24.9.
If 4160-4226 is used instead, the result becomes 27.7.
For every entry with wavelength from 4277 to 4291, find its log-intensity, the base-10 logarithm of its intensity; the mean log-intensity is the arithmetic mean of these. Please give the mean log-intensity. 1.39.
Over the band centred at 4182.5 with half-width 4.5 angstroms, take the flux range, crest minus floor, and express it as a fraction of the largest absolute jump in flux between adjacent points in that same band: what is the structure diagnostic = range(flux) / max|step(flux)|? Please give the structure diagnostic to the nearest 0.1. 1.6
